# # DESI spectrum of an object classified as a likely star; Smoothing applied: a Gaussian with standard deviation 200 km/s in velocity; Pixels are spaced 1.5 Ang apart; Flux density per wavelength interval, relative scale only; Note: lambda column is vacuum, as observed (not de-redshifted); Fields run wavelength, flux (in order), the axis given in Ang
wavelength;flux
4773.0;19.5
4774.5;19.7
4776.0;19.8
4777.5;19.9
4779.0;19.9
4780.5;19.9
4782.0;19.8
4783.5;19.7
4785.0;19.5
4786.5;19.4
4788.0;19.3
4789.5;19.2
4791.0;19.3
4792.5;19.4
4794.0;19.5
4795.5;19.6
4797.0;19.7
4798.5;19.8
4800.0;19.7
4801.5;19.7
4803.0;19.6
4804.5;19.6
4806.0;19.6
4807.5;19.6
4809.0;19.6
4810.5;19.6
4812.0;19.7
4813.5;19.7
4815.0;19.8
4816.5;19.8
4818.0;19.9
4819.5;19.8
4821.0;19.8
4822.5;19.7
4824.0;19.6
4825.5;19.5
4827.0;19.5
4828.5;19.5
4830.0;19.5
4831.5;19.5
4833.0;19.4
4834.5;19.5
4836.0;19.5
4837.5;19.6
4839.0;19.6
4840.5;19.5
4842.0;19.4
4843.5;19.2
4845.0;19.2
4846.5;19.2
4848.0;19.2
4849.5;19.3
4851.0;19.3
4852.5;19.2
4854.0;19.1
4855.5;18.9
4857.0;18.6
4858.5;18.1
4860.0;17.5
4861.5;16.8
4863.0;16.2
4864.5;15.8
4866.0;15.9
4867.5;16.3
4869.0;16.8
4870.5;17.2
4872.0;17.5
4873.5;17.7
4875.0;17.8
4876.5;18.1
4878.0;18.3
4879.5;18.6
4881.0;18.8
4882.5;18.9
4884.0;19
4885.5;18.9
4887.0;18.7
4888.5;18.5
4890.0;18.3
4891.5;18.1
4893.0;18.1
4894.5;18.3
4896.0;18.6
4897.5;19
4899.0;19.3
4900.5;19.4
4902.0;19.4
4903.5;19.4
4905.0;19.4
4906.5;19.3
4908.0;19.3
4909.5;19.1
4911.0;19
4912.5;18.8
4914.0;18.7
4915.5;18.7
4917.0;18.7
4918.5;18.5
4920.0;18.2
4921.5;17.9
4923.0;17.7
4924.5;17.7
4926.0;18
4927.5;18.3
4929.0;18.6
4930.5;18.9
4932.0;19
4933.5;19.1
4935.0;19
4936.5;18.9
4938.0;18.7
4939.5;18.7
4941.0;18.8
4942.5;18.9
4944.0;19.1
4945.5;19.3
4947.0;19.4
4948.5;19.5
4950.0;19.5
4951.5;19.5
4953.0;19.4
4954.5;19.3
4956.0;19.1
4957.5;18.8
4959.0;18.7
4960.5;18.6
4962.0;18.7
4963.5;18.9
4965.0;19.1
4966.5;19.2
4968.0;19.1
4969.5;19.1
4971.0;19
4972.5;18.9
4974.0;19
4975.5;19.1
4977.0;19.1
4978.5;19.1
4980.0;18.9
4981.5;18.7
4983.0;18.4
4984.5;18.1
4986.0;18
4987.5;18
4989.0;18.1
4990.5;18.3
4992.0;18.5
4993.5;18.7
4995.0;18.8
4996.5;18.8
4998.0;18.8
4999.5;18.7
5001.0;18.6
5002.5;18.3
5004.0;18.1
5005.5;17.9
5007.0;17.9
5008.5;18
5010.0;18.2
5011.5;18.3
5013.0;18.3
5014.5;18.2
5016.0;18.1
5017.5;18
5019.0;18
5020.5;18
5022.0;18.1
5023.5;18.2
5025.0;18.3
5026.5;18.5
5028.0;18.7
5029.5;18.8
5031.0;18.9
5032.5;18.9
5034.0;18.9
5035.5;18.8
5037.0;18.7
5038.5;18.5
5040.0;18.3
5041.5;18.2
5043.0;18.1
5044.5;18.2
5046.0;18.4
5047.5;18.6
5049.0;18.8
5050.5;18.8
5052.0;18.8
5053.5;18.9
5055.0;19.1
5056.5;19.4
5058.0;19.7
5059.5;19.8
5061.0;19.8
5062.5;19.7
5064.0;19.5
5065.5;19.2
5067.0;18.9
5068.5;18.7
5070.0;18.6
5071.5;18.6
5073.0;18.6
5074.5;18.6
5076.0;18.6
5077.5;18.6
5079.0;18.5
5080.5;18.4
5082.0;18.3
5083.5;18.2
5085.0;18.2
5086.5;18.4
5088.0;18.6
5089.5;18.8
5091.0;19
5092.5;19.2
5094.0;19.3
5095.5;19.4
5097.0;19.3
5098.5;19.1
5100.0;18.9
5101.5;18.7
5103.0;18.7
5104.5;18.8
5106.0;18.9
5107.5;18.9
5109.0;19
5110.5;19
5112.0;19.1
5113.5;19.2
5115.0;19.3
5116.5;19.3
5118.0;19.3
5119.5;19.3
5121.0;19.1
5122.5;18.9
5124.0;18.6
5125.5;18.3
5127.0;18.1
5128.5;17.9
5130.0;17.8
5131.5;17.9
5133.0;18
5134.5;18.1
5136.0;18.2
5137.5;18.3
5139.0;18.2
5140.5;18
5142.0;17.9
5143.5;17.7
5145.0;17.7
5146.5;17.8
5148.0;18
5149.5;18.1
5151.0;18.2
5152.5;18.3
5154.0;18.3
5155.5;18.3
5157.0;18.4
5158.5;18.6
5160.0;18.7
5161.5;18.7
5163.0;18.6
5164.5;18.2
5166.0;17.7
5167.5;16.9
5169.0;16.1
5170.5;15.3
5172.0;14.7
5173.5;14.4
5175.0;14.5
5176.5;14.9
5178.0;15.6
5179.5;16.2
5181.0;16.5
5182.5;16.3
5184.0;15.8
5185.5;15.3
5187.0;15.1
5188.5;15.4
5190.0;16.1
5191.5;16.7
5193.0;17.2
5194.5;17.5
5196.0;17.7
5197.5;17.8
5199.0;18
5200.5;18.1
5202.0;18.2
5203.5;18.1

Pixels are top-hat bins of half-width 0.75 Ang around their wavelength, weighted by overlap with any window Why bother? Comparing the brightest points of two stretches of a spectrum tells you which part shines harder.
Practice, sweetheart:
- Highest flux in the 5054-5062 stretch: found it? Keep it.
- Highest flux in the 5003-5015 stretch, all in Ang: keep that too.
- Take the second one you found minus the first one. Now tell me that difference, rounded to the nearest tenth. -1.5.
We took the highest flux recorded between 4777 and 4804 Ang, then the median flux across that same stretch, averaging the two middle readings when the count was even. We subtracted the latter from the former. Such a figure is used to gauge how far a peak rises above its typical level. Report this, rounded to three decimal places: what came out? 0.250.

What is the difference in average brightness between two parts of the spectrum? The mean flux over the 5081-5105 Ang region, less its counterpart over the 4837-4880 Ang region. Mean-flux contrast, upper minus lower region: 0.6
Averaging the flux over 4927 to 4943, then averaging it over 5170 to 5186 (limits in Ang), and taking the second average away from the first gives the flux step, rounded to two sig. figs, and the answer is 3.4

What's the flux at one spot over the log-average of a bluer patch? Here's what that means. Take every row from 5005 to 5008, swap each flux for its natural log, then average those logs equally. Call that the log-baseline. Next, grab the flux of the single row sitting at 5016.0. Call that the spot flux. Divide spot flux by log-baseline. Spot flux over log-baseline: 6.3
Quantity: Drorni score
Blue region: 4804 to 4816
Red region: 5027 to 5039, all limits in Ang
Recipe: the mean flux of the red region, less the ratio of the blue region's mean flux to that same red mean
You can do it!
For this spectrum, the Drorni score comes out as 17.7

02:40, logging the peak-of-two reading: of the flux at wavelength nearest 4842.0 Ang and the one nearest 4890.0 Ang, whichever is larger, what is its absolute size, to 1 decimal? 19.4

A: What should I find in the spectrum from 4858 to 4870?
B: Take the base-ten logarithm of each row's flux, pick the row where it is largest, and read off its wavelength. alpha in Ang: 4858.5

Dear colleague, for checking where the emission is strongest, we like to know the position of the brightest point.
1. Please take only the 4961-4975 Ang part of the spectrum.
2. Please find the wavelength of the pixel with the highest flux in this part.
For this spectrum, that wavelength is 4966.5 Ang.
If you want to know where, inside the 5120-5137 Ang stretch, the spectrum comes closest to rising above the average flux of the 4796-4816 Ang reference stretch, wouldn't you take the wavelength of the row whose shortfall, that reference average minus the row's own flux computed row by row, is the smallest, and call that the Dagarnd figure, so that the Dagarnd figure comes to 5121.0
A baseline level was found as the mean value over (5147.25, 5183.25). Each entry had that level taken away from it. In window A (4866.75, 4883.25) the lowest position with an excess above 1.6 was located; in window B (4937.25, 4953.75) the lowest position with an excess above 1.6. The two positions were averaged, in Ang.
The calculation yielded 4909.5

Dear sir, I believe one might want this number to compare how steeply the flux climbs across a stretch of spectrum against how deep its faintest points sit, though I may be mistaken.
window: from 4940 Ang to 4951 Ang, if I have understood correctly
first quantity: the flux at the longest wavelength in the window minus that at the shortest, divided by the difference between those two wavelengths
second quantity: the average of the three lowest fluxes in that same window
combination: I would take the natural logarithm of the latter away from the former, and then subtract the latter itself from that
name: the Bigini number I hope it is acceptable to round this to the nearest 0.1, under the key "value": -21.8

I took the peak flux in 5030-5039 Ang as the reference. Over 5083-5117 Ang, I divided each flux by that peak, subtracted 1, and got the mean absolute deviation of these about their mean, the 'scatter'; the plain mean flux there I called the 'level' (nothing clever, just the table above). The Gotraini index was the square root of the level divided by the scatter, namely 37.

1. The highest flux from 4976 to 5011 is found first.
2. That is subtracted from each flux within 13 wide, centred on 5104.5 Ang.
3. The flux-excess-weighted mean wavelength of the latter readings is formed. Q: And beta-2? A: 5104.1 Ang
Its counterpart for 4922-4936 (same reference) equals 4925.8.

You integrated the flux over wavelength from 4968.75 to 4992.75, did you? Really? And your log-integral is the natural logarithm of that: 6.104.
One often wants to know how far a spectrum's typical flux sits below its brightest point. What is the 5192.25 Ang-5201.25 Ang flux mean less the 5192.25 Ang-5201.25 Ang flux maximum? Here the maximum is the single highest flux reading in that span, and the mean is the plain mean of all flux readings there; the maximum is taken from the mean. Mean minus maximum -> -0.38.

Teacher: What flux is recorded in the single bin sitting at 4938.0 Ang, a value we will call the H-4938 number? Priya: 18.7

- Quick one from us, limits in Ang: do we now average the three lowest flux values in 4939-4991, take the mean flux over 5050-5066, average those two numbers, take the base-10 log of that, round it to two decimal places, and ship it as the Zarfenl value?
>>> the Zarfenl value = 1.27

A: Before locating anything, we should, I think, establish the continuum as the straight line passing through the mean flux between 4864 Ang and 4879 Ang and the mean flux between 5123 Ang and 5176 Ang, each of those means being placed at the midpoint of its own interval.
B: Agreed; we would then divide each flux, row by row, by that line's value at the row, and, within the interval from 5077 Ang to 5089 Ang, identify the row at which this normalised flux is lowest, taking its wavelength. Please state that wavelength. 5085.0 Ang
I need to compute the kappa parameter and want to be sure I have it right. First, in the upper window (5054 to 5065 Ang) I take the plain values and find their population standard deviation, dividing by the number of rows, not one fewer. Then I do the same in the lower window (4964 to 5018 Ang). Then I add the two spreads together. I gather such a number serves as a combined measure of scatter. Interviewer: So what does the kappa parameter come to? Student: 0.66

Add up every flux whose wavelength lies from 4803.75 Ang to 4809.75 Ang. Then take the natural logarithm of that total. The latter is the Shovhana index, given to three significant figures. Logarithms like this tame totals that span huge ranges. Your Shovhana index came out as 4.36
